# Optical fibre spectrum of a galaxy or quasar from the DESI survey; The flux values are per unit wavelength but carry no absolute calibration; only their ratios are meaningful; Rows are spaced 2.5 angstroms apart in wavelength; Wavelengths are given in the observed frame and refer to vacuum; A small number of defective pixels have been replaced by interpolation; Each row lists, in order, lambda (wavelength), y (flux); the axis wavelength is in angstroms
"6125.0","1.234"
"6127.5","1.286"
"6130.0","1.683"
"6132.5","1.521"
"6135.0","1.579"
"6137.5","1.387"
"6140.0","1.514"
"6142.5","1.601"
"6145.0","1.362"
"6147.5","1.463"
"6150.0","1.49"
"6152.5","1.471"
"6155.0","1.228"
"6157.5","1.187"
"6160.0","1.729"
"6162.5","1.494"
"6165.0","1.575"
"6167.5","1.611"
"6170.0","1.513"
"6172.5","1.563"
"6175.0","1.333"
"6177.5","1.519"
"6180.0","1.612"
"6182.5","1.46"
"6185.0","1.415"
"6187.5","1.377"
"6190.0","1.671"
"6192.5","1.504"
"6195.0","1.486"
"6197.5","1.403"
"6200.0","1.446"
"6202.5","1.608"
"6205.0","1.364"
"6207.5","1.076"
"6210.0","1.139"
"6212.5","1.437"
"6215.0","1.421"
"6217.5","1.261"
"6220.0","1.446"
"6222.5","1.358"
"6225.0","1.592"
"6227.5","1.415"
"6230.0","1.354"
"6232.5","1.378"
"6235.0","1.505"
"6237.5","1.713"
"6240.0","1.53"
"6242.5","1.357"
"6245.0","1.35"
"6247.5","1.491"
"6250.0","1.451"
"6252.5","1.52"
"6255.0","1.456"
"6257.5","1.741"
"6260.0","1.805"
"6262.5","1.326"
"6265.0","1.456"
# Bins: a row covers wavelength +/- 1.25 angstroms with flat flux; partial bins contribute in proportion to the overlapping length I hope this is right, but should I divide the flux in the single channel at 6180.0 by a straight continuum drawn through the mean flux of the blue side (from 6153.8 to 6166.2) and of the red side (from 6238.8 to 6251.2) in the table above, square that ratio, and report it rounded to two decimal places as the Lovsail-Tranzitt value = 1.25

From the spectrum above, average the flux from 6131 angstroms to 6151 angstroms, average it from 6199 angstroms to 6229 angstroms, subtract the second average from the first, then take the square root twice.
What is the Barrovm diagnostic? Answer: 0.58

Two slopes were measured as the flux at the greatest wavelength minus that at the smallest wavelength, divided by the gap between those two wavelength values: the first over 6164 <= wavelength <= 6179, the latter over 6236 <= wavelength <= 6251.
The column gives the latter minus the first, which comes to -0.016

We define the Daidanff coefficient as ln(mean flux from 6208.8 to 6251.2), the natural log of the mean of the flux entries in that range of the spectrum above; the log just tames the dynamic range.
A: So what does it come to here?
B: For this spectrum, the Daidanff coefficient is 0.35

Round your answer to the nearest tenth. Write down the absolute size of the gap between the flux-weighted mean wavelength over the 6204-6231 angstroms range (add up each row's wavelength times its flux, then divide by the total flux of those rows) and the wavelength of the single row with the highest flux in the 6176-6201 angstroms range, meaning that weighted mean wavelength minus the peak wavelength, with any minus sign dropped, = 27.9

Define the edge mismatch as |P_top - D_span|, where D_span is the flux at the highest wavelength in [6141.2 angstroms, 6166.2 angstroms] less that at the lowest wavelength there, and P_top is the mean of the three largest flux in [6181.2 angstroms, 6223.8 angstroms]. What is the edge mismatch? 1.62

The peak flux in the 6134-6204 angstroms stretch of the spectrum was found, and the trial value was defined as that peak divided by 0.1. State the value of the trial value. 17.3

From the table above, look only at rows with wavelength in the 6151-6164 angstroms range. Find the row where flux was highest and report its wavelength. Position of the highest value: 6160.0 angstroms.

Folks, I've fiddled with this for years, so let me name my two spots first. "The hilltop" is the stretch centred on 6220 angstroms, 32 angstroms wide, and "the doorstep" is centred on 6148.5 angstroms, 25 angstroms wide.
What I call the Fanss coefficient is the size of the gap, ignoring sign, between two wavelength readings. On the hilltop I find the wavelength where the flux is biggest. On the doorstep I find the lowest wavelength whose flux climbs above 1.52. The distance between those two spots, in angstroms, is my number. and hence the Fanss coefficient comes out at 82.5 angstroms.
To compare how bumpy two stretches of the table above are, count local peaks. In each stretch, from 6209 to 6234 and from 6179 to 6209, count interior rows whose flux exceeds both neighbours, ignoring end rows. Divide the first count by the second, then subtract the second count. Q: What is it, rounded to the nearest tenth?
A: -0.5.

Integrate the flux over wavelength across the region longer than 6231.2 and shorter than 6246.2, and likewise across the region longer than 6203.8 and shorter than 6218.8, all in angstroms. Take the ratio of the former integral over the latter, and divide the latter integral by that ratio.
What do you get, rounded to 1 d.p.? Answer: 16.8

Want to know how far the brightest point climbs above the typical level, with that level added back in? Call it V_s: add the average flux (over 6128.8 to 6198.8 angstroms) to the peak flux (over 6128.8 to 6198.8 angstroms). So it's 3.22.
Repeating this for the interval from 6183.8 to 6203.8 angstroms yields 3.16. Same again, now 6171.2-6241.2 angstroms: 3.16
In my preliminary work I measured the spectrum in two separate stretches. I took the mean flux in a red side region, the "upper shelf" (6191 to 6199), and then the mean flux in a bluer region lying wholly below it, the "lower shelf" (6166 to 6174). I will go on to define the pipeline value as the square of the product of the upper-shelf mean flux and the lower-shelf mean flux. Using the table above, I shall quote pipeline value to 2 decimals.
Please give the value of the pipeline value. 5.23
